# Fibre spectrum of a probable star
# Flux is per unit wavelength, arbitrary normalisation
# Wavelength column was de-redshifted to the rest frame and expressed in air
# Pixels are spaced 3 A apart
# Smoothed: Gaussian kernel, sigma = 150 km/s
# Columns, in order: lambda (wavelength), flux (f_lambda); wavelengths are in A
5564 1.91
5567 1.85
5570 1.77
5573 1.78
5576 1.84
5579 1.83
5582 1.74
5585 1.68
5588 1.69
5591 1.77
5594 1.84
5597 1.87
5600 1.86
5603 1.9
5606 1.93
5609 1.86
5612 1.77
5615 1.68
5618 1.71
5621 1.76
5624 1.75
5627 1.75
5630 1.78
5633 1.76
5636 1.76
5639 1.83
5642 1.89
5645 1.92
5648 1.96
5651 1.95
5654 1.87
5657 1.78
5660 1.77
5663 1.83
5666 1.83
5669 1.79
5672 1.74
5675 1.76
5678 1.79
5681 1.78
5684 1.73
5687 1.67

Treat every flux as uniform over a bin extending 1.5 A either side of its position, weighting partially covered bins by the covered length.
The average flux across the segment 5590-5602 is 1.84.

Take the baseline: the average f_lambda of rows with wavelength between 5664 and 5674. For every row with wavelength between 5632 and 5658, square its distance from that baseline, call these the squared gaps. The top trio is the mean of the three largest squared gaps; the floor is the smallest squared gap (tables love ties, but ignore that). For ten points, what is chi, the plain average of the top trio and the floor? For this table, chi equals 0.012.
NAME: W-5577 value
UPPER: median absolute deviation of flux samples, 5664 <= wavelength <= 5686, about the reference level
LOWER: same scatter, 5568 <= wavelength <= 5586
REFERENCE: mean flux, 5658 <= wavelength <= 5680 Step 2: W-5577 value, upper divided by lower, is 0.60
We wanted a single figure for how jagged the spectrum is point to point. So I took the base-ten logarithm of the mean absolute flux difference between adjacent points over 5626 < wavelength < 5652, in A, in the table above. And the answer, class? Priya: -1.49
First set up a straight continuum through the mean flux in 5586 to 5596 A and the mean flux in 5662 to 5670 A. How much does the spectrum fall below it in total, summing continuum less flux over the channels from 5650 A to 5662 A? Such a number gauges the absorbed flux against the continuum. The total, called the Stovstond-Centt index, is -0.13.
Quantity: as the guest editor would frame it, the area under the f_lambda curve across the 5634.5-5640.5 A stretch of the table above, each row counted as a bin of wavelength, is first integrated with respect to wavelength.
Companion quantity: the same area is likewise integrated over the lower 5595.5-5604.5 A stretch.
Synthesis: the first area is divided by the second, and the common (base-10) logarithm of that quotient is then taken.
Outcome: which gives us -0.20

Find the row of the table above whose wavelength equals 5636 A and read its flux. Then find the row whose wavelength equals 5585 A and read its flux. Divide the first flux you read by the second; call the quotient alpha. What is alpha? 1.05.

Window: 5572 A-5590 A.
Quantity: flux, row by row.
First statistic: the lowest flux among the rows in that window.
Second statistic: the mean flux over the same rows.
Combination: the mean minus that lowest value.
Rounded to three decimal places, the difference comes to 0.080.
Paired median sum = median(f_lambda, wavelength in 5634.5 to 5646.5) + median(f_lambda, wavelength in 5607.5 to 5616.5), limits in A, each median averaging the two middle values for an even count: 3.63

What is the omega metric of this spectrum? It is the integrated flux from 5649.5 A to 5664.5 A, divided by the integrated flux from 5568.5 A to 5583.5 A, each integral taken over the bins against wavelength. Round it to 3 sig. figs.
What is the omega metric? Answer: 1.03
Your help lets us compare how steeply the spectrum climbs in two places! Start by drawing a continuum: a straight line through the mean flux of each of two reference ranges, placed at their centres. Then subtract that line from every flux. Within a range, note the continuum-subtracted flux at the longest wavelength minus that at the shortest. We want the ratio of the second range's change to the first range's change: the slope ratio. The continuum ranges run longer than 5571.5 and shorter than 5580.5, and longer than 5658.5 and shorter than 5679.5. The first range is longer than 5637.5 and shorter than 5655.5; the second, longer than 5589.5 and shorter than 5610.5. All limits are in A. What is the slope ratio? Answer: 2.1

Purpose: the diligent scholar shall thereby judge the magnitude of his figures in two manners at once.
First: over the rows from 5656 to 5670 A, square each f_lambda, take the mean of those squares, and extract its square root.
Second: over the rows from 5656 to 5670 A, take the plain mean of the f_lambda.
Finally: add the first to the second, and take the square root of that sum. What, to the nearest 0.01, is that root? 1.90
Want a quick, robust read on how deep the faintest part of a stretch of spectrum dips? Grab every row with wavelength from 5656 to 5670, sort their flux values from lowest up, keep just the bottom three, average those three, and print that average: 1.78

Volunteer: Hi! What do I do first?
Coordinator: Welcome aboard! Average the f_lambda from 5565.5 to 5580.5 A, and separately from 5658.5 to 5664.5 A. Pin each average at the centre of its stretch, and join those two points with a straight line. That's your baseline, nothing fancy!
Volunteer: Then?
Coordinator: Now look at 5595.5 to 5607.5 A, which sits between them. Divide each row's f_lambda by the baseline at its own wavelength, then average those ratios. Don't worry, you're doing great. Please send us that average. 1.04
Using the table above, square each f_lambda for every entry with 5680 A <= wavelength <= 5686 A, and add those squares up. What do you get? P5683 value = 6.16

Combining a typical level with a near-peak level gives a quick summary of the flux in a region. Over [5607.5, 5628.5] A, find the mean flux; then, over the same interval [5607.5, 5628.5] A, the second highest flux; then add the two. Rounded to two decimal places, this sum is 3.52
